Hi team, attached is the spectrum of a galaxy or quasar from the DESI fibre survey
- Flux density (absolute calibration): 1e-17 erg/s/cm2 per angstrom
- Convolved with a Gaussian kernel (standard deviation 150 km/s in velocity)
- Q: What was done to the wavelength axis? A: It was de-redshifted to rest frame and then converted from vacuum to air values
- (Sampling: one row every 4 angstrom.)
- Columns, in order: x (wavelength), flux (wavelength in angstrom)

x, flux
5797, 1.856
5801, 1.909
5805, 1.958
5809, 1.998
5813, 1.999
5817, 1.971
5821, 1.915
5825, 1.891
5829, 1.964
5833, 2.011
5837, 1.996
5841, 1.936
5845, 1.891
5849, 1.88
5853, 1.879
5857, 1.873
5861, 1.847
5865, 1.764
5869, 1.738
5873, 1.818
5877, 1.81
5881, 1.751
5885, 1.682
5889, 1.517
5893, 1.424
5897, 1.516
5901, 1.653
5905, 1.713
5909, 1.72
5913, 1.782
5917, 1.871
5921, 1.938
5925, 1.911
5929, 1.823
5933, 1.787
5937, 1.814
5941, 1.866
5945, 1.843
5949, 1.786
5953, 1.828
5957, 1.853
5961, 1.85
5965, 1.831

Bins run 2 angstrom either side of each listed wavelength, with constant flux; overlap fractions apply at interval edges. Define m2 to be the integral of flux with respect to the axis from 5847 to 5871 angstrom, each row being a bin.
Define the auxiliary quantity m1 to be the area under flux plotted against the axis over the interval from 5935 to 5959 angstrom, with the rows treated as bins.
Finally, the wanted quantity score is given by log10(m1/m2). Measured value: 0.000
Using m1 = 44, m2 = 43.9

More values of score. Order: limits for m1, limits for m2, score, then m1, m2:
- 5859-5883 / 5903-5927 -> -0.008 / 43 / 43.7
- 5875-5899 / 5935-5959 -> -0.054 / 39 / 44.0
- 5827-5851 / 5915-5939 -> 0.020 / 47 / 44.6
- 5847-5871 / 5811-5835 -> -0.029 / 44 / 47.0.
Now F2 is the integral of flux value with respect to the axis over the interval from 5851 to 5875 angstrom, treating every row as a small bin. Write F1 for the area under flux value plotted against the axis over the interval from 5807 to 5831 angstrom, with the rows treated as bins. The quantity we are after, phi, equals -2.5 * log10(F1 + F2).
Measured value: -4.89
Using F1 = 47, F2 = 44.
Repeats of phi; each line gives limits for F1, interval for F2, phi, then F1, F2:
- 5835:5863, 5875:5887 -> -4.68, 53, 21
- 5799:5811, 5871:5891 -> -4.40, 23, 34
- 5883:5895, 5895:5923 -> -4.57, 18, 49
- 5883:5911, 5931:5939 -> -4.43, 45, 14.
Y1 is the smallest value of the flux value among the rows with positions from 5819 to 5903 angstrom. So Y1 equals 1.424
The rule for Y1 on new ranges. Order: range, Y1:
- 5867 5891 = 1.517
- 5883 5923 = 1.424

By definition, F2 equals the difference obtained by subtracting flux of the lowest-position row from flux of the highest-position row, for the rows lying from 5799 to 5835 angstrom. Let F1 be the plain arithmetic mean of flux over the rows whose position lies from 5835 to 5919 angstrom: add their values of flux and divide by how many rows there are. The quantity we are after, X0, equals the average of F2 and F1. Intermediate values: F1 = 1.76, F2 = 0.102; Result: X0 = 0.93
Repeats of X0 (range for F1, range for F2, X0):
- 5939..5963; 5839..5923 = 0.92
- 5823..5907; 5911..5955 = 0.92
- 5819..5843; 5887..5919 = 1.15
